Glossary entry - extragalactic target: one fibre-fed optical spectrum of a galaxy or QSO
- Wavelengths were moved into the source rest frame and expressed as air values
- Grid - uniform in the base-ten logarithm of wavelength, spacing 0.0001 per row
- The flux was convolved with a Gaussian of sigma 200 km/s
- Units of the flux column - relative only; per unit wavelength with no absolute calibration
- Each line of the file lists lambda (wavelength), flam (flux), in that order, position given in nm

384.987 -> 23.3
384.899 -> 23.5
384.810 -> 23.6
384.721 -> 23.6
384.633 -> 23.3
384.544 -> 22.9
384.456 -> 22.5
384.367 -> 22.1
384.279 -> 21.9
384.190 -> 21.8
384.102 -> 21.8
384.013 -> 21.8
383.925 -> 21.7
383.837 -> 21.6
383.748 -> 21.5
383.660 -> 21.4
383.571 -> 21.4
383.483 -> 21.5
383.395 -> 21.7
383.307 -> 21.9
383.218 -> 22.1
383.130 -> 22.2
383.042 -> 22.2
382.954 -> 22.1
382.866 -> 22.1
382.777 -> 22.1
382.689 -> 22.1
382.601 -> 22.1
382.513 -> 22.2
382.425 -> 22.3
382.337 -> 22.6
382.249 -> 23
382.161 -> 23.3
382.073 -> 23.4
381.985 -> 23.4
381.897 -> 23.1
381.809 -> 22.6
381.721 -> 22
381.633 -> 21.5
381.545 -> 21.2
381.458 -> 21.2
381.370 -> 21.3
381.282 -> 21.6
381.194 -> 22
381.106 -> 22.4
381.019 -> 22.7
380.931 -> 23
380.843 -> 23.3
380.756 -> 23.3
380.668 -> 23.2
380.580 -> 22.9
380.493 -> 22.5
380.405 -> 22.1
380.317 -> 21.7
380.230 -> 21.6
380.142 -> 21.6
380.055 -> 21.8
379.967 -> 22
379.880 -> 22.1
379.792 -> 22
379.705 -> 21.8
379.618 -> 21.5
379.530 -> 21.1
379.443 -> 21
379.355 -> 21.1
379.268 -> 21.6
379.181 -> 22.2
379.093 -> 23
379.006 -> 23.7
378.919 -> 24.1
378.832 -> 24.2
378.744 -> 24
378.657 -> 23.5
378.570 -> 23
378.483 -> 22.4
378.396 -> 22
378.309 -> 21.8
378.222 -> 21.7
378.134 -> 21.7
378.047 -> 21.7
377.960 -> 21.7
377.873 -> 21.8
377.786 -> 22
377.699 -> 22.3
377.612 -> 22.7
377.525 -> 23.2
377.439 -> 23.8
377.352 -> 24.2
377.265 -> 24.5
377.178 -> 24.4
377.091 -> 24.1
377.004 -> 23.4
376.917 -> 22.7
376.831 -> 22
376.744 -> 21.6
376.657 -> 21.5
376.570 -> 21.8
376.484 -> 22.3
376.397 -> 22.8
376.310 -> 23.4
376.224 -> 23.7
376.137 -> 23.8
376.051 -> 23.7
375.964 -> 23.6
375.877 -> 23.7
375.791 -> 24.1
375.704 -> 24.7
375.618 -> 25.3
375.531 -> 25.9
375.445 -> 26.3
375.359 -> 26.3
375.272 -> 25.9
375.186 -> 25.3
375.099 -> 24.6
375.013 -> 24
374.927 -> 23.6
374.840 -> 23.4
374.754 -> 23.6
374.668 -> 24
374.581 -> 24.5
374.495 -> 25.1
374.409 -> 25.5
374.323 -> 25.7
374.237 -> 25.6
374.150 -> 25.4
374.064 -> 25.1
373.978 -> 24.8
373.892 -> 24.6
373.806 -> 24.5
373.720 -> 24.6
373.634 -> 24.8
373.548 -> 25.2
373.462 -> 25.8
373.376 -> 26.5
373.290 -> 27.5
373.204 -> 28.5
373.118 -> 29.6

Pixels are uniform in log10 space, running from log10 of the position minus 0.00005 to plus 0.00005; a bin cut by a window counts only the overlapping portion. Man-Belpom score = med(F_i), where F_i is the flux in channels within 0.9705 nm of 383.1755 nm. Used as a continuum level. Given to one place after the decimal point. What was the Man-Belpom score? 22.1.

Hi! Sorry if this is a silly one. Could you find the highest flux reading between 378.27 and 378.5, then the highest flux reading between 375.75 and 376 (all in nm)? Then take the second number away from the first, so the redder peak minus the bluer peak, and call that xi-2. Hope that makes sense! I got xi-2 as -2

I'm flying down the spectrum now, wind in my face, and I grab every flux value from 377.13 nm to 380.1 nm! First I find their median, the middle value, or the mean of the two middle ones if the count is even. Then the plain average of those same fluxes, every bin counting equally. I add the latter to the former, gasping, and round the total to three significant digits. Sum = 44.6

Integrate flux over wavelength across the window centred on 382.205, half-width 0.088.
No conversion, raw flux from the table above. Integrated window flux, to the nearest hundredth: 4.07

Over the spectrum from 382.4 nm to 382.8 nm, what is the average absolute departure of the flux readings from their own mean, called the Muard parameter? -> 0.07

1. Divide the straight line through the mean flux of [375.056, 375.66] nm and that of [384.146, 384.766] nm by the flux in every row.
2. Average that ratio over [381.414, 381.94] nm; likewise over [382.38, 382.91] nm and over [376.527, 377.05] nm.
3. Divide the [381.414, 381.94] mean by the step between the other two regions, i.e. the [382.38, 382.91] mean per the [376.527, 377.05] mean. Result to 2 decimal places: 1.17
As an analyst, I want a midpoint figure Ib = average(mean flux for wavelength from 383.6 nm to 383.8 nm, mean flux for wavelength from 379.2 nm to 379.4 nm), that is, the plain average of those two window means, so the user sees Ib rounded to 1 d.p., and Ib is 21.4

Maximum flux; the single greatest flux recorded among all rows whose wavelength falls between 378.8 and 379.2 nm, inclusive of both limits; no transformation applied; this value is 24.2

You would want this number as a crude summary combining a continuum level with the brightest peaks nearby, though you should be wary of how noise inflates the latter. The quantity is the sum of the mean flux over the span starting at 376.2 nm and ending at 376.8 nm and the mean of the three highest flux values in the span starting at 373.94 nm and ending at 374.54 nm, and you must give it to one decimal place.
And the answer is 48.0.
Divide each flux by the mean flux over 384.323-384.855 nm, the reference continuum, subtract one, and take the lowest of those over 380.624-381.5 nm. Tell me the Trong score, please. -0.078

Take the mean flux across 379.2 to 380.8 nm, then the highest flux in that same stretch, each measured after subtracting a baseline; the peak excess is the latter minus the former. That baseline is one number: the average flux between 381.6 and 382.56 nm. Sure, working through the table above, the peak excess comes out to 1.36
